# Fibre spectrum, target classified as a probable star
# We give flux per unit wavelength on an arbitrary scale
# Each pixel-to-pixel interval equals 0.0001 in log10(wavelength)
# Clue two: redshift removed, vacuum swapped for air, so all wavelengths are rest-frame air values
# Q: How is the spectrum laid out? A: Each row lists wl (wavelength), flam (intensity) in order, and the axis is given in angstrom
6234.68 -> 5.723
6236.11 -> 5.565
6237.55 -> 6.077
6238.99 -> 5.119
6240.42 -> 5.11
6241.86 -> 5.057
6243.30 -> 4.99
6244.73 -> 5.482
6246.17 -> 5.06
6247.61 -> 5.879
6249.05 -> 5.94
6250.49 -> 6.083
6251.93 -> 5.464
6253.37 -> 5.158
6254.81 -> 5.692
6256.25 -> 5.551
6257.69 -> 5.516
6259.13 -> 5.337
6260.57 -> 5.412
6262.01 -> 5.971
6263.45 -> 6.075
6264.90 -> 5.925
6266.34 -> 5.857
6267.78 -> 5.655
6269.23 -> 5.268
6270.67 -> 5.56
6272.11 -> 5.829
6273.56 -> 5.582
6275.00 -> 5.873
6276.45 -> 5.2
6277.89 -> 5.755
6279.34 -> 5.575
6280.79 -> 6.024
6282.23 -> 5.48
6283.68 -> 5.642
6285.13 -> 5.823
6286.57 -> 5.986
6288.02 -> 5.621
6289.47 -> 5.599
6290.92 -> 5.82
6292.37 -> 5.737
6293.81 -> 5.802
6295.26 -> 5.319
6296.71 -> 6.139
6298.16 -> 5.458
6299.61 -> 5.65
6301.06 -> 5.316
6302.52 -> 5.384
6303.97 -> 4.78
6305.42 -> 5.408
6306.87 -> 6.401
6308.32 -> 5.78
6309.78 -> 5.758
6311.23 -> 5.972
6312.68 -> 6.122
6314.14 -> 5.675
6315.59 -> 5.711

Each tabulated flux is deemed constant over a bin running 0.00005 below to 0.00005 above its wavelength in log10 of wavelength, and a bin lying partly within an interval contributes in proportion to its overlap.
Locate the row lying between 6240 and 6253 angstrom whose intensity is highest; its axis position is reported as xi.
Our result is 6250.49 angstrom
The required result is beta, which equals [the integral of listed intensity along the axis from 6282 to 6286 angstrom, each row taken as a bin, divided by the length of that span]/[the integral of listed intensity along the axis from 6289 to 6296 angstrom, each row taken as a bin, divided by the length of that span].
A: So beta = 1.00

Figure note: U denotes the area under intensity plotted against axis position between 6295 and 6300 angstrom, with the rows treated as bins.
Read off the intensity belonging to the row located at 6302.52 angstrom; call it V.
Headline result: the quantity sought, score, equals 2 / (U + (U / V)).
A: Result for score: 0.059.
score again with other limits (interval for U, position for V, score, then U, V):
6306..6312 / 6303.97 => 0.046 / 36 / 4.78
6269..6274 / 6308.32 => 0.061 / 28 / 5.78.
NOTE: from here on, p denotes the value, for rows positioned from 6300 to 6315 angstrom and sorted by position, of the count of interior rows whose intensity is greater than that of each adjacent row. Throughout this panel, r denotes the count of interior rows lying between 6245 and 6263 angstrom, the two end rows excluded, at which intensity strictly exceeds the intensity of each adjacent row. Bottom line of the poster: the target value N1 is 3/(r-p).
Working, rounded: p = 3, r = 2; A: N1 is -3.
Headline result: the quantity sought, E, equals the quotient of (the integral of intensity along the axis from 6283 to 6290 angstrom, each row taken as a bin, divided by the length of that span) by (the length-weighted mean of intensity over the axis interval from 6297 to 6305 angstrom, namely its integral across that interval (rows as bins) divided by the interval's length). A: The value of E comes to 1.07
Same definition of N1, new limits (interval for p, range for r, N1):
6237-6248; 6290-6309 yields 1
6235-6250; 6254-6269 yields -3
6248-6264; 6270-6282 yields 3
